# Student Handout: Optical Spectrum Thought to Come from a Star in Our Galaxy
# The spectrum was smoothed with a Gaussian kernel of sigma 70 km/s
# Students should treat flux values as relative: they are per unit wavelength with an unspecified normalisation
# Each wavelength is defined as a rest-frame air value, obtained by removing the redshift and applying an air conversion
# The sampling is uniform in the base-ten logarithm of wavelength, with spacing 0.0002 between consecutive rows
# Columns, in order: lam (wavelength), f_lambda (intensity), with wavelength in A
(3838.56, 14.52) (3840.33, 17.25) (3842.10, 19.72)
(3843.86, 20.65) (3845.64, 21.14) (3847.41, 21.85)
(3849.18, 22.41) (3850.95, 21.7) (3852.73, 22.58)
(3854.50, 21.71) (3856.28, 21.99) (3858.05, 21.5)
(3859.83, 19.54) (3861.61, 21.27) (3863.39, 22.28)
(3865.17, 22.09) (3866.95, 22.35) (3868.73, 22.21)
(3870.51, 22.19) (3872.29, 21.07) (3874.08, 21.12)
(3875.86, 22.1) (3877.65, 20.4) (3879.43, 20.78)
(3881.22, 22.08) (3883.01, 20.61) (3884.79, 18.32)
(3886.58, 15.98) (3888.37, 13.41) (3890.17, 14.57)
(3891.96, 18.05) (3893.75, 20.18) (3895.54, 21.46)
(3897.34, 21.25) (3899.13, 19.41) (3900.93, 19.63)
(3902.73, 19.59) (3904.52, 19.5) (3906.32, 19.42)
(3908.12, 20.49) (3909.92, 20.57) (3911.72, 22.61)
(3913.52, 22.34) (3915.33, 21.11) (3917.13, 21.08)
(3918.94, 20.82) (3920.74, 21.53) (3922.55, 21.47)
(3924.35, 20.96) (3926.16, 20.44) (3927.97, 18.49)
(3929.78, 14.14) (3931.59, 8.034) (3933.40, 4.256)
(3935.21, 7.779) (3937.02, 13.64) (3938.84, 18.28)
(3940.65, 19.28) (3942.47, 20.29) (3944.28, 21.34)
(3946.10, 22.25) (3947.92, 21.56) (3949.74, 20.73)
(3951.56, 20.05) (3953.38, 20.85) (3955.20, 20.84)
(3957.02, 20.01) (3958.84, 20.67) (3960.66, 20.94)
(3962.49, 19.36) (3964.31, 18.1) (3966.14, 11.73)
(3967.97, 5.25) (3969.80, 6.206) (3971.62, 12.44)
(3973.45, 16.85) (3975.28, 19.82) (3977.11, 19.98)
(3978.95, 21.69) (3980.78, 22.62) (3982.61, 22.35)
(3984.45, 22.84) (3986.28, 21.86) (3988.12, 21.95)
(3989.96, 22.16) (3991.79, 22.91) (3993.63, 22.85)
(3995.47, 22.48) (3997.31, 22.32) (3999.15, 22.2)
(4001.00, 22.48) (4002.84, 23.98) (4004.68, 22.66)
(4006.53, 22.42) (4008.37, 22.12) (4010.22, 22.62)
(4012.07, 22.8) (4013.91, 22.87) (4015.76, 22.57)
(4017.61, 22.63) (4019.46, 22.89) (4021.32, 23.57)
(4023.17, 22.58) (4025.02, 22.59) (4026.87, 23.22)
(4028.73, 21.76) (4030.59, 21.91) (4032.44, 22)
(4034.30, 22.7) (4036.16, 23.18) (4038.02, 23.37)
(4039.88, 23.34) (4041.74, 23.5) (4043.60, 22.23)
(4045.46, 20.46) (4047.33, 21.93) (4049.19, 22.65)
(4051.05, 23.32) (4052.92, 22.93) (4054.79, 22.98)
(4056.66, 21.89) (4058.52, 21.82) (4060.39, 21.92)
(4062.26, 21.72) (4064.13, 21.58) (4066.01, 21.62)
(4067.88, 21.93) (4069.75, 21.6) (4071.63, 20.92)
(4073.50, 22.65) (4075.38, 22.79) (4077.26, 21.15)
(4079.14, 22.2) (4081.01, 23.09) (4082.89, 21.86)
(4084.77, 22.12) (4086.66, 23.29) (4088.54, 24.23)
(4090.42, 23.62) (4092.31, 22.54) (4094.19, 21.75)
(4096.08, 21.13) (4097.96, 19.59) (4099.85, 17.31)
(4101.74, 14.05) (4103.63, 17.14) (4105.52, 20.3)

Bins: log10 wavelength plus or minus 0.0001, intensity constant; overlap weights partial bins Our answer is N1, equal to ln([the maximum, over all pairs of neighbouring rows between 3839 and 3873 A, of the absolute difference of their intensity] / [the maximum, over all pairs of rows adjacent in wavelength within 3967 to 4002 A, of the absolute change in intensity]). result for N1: -0.9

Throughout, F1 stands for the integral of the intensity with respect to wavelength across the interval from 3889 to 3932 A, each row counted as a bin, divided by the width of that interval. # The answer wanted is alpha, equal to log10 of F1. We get 1.29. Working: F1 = 19.6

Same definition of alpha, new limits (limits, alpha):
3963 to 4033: 1.32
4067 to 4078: 1.34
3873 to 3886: 1.32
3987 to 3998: 1.35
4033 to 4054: 1.36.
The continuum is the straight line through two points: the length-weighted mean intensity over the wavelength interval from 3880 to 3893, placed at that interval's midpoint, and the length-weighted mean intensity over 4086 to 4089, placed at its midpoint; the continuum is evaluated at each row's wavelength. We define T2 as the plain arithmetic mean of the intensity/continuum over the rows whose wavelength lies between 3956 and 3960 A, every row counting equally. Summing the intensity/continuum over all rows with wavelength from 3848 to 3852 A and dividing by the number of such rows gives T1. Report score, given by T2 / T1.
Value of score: 0.77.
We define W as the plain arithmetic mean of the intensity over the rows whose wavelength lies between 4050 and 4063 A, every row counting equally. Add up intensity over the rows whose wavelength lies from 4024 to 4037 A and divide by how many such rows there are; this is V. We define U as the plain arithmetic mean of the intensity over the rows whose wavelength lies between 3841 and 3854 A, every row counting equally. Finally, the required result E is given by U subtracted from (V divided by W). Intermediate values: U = 21.4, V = 22.5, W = 22.4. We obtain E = -20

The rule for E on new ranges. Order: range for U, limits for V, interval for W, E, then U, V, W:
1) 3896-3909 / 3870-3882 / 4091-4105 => -19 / 19.9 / 21.4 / 19.1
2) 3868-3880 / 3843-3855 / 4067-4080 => -20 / 21.4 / 21.7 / 21.9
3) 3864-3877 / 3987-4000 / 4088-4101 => -21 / 21.9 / 22.4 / 21.5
